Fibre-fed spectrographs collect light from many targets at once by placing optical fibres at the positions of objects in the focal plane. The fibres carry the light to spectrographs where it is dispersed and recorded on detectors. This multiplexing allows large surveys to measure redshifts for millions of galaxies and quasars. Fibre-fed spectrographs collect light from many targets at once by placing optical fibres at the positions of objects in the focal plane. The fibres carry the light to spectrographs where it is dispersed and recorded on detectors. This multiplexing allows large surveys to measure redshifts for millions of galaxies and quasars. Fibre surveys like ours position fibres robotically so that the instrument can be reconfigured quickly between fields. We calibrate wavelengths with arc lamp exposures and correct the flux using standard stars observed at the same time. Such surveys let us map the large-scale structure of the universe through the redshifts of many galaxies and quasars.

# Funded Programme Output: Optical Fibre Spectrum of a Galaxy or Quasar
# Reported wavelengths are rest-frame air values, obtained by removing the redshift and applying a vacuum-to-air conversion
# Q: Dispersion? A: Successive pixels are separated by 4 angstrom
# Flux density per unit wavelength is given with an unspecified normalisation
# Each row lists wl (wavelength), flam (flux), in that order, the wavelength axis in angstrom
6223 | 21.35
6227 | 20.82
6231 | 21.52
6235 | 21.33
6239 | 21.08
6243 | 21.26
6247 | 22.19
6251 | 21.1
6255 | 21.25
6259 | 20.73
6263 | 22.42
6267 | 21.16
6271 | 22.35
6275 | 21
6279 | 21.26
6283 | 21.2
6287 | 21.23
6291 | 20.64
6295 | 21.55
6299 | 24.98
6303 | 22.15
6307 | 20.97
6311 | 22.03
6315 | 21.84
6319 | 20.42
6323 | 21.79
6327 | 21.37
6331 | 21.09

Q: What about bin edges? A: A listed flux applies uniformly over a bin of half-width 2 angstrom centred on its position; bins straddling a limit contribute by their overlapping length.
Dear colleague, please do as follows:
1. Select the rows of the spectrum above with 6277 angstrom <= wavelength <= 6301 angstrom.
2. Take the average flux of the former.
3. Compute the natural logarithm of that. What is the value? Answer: 3.08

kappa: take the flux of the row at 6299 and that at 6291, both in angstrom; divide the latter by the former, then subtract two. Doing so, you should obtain -1.17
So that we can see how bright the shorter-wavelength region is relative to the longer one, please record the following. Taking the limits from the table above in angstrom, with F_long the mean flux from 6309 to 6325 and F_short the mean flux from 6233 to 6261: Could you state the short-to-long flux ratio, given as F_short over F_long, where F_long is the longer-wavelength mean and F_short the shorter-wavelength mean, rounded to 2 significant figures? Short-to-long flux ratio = 0.99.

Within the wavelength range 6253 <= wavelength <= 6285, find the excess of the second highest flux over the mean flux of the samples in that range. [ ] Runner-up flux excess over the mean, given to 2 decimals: 0.93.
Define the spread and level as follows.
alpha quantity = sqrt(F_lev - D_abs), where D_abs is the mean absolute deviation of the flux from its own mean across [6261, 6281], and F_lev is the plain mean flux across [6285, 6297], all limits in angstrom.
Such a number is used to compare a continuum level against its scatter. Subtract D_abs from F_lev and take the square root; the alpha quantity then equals 4.53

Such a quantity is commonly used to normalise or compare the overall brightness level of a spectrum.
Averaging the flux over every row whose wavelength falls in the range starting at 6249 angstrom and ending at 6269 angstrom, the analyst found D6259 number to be 21.3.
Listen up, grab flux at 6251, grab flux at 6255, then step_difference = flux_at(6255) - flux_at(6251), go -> 0.15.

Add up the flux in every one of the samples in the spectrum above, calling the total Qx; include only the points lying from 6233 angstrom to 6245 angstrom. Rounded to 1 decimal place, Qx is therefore 63.7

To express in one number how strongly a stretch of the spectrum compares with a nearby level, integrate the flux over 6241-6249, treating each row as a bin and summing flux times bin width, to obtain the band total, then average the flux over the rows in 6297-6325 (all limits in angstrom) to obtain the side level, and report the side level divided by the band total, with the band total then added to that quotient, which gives 174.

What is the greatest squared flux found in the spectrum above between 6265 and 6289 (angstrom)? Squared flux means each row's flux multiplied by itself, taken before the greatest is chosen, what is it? 500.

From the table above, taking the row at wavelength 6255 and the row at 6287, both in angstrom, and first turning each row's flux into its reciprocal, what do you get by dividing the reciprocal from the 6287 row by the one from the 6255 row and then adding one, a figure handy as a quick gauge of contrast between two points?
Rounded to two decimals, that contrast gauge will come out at 2.00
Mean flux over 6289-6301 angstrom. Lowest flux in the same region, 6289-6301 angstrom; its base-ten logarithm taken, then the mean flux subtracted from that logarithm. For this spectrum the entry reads -21.1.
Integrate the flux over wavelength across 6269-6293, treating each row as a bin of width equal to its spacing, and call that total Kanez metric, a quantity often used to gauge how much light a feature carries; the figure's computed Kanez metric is 511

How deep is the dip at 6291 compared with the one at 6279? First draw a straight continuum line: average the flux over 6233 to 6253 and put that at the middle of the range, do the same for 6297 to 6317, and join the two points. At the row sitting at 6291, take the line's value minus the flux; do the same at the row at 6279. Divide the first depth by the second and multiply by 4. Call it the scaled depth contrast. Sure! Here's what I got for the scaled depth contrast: 9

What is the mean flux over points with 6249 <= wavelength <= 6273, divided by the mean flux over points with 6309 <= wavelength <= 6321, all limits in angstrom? 1.00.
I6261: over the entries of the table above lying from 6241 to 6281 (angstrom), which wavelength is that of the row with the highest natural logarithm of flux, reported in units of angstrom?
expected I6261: 6263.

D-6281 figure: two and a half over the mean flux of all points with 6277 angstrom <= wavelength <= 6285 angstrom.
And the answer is 0.118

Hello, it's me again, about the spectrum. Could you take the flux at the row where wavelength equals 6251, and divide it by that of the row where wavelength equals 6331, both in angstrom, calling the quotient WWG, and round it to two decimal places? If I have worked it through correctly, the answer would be 1.00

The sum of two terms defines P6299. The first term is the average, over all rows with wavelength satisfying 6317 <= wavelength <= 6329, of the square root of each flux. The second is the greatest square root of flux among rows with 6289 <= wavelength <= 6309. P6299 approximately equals 9.60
